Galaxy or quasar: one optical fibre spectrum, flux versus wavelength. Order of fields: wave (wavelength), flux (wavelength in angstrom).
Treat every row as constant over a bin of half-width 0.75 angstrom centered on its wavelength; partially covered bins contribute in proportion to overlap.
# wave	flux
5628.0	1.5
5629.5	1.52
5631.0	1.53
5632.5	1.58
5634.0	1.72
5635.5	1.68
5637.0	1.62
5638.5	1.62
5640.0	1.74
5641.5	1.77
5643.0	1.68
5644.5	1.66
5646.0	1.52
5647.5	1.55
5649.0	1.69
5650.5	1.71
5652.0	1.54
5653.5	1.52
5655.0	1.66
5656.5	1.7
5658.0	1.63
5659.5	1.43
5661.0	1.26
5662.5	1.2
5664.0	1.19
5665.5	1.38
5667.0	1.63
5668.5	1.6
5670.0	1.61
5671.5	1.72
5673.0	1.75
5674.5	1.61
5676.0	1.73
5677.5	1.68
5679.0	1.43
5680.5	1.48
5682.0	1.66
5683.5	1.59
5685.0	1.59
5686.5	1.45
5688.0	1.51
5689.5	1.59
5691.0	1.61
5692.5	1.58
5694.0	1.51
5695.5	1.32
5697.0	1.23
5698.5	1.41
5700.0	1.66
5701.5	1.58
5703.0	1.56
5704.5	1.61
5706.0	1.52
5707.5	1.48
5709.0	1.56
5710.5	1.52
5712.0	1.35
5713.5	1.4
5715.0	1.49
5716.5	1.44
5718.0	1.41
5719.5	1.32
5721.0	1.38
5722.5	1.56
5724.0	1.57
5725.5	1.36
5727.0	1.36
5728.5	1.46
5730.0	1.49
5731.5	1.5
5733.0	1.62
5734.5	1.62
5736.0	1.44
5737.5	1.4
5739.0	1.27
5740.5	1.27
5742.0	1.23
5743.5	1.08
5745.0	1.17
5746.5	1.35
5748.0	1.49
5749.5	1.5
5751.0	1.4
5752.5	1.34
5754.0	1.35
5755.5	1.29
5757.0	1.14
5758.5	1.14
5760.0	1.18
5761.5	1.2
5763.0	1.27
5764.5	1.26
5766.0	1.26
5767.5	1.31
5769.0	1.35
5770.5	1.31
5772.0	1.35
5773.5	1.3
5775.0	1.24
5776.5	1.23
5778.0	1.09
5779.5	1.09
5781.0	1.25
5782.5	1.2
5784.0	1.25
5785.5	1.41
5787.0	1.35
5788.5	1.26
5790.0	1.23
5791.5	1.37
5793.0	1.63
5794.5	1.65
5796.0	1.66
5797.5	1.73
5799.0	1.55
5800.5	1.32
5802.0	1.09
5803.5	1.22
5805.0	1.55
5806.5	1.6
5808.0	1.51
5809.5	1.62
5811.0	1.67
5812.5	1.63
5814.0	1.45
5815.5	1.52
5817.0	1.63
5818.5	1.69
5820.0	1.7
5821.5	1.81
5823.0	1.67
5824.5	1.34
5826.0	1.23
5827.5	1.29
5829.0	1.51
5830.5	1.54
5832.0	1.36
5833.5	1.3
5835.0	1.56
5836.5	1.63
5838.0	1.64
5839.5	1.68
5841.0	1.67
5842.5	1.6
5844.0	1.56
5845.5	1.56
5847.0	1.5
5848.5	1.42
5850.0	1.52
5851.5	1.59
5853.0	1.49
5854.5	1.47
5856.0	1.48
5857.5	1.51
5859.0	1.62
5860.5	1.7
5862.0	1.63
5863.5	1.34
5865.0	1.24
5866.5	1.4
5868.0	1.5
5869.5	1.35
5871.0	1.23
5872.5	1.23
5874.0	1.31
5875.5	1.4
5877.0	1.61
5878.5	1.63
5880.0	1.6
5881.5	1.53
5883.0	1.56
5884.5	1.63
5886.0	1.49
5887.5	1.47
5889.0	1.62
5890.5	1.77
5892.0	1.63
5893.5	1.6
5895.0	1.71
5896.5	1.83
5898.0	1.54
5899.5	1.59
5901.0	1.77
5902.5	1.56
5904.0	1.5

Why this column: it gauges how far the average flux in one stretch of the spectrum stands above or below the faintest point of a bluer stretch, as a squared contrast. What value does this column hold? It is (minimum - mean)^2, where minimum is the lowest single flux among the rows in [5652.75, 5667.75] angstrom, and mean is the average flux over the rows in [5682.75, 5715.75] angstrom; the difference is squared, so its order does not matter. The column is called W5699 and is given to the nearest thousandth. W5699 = 0.100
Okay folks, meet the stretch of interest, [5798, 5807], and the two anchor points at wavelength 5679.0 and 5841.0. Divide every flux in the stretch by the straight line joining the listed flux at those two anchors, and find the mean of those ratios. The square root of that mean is 0.93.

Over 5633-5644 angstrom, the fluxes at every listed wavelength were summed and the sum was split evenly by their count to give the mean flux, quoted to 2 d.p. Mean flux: 1.69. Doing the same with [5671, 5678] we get 1.70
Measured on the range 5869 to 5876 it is 1.30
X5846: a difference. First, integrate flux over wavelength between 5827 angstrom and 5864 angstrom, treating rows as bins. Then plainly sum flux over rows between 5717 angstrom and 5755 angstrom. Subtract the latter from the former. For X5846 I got 22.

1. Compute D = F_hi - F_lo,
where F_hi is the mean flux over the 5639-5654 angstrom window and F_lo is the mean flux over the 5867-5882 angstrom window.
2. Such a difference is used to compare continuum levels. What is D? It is 0.20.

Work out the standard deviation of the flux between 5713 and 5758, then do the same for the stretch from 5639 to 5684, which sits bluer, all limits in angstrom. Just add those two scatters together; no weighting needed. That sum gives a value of 0.29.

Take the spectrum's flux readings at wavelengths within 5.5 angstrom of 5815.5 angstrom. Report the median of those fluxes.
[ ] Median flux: 1.63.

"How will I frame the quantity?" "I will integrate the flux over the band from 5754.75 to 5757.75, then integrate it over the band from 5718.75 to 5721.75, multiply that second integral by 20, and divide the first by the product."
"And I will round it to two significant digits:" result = 0.045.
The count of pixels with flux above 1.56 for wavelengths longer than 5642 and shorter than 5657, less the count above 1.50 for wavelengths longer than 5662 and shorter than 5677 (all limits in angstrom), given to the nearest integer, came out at -1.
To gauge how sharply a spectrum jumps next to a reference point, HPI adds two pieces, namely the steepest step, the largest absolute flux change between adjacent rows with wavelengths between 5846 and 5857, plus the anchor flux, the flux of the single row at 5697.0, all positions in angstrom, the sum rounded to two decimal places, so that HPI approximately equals 1.33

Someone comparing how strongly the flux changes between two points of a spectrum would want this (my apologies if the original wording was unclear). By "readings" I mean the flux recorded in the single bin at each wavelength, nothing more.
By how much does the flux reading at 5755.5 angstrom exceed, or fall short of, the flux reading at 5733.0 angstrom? -0.33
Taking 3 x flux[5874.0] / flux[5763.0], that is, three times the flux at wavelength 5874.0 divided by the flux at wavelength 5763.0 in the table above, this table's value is 3.1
